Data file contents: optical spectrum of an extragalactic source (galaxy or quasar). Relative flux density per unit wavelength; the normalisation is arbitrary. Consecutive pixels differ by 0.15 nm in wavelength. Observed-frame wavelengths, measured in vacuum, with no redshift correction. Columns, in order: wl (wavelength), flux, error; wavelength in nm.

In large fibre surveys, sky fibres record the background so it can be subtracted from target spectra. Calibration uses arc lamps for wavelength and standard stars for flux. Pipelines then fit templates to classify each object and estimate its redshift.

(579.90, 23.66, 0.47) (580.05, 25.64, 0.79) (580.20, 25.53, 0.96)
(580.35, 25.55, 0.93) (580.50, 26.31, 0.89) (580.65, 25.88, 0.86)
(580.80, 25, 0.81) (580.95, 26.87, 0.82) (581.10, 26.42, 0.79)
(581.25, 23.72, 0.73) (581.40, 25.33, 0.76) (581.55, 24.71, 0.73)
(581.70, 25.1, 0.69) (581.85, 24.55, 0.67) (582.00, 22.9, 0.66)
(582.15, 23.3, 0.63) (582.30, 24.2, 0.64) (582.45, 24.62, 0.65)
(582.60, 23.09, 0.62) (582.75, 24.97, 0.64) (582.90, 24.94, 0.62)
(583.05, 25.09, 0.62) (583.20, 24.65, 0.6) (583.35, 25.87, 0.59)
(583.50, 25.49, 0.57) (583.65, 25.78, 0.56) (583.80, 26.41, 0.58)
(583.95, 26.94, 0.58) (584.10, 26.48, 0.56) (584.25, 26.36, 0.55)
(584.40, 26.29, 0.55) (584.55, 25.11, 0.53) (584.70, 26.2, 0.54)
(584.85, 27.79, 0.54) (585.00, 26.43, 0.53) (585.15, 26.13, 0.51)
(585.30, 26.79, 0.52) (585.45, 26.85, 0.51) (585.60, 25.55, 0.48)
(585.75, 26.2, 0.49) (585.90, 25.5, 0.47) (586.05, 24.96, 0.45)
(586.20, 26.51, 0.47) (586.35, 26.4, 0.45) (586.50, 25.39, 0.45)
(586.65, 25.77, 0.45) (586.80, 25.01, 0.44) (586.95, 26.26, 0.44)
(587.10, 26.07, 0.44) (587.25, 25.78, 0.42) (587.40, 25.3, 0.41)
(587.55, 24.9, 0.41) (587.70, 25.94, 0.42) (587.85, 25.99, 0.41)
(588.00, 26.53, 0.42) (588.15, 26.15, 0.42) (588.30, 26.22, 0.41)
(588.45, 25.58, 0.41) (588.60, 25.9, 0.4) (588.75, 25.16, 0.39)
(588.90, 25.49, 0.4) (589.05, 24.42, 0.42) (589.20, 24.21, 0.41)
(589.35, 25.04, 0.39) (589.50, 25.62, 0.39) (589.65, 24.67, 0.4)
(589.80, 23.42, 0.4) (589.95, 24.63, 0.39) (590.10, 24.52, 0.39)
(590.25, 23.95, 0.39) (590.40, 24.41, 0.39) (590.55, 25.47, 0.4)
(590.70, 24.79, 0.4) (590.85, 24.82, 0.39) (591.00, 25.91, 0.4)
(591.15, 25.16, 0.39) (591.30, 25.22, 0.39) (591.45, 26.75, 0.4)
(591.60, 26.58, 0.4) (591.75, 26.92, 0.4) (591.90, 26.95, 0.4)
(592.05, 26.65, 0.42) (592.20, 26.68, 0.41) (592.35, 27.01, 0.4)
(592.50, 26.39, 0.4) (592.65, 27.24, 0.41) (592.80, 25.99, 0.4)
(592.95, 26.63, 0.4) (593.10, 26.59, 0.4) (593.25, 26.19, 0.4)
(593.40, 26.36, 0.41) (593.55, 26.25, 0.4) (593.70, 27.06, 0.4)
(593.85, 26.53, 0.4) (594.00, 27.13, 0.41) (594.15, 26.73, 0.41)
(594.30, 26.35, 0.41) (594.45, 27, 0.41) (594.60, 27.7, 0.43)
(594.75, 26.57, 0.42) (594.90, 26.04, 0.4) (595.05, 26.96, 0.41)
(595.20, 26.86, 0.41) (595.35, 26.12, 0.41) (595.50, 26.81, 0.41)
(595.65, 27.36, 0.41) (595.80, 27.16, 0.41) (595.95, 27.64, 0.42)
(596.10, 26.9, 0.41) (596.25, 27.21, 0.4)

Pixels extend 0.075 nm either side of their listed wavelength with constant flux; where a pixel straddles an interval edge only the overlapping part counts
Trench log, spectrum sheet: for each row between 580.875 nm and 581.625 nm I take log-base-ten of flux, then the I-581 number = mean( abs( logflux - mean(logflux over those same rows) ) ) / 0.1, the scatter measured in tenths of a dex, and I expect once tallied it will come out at 0.17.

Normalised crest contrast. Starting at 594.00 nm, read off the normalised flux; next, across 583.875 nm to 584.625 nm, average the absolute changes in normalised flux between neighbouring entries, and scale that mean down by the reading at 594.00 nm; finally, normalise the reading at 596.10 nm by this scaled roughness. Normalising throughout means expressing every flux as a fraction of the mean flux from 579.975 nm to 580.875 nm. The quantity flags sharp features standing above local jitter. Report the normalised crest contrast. 62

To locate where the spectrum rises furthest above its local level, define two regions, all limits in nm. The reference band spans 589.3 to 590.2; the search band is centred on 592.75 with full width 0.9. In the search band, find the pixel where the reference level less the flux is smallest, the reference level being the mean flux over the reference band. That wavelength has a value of 592.65 nm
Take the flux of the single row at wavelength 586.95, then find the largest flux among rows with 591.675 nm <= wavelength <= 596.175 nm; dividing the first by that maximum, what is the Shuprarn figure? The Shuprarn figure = 0.948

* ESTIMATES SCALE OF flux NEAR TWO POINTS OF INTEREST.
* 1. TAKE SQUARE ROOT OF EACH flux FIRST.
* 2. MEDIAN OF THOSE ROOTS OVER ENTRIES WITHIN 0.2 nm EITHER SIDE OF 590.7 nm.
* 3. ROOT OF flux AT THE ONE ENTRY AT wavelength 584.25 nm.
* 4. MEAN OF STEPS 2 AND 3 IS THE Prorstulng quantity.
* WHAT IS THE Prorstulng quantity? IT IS 5.06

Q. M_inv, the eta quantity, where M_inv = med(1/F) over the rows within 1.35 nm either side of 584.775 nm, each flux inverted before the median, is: 0.0381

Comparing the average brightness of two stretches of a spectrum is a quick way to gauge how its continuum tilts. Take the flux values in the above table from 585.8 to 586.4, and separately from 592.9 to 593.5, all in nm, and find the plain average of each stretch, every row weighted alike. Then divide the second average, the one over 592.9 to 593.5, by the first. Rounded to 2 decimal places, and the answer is 1.02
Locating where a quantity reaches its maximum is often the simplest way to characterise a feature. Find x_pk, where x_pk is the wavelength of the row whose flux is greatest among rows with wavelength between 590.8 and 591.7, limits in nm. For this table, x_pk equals 591.45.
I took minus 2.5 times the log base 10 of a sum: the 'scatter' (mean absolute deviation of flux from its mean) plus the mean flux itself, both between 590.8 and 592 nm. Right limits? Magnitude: -3.57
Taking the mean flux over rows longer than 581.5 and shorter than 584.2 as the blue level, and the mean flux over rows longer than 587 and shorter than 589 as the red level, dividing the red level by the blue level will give 1.03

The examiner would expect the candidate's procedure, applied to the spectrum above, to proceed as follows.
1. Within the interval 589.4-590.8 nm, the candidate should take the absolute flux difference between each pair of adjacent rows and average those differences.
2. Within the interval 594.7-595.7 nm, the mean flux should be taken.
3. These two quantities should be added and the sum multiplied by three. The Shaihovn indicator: 82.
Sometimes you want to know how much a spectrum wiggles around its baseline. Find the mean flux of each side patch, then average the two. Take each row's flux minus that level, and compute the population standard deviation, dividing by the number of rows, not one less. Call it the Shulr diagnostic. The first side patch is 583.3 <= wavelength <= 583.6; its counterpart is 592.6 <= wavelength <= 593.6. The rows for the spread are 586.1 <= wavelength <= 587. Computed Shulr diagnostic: 0.55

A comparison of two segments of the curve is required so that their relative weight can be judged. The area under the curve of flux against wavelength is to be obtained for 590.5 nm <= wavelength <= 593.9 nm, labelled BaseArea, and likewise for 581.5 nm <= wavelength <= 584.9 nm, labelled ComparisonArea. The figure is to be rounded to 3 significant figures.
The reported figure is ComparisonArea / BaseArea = 0.961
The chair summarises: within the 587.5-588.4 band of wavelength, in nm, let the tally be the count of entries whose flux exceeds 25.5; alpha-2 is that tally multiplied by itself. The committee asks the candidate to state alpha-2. 25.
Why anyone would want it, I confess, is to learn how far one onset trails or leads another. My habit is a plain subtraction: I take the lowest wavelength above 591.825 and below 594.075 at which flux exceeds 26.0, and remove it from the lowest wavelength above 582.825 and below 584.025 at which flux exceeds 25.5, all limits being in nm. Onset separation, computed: -8.55 nm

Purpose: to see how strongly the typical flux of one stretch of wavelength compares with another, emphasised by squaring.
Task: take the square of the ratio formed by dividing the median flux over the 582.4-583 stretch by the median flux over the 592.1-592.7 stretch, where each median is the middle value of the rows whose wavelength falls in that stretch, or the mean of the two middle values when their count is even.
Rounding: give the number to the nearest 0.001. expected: 0.852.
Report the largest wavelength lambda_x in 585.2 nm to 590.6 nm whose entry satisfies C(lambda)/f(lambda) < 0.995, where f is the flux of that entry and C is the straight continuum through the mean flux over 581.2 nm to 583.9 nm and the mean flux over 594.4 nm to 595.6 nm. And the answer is 588.60 nm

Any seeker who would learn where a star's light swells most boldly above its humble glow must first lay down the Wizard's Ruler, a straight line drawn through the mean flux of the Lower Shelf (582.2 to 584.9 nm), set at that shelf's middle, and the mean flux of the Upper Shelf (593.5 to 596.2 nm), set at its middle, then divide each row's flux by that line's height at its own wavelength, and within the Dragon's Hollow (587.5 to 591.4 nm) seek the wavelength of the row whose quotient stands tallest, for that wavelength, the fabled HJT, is 588.00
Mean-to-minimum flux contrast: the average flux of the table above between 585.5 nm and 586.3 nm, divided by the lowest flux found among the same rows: 1.03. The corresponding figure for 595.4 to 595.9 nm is 1.01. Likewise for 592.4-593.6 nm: 1.02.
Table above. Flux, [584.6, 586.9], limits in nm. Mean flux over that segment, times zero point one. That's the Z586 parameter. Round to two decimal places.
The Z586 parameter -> 2.61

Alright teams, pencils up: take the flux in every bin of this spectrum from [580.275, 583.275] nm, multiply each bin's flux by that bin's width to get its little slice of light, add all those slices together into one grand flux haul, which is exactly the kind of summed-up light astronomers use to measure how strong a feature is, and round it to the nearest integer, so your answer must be 75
